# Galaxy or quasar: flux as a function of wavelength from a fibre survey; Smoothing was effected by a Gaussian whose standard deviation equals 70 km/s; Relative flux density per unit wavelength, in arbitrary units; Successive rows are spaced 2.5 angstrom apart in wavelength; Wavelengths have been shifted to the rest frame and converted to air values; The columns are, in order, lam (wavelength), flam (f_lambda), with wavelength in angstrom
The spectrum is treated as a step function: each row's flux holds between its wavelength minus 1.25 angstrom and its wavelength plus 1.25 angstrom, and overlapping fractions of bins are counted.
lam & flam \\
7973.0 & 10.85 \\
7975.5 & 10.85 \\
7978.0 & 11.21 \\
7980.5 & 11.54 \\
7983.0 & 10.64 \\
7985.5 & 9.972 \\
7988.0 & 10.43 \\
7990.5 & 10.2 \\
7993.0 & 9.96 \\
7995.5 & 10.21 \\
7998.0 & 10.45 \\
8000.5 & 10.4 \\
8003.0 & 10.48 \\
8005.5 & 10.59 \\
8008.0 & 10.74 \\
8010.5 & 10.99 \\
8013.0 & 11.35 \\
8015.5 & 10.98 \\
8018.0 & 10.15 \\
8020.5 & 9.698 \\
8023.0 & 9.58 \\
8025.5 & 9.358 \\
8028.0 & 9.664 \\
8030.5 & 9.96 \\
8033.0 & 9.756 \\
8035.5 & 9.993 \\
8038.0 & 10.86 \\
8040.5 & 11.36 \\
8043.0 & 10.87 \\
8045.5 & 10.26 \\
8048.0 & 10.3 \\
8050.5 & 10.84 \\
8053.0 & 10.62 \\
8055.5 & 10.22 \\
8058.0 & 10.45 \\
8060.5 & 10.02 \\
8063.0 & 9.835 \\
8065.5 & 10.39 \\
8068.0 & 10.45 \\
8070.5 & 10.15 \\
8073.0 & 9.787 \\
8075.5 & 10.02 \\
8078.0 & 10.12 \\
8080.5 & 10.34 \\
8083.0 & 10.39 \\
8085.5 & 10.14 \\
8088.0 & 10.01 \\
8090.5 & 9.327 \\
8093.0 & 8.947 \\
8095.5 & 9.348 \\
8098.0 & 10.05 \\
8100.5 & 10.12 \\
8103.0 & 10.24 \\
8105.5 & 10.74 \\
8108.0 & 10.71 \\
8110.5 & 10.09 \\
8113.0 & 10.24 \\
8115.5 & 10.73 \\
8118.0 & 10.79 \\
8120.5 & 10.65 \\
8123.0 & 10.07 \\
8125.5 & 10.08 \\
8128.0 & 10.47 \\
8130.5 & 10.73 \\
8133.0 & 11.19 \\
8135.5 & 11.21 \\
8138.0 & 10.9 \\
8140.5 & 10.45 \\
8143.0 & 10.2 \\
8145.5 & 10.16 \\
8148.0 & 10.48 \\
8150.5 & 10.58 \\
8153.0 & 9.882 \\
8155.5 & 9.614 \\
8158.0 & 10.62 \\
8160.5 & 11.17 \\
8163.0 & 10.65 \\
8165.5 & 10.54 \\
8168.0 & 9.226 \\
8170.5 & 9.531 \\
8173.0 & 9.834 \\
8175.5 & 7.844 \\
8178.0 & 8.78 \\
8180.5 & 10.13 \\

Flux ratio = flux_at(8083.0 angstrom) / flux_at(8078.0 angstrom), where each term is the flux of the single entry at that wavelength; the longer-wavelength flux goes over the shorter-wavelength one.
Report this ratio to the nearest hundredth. 1.03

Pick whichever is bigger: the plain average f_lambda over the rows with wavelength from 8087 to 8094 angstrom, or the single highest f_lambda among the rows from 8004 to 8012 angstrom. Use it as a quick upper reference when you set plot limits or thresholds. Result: 11.0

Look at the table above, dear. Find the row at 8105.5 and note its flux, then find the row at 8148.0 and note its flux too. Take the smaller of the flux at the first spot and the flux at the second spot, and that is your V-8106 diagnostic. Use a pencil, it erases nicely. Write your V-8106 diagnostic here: 10.5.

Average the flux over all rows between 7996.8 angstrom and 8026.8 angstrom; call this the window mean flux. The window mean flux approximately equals 10.40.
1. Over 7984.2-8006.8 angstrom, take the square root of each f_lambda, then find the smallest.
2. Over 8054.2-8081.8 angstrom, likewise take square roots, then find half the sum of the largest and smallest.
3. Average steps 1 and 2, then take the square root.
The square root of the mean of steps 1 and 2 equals 1.780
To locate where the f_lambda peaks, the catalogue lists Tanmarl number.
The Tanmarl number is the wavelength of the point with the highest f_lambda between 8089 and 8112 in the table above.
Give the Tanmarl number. 8105.5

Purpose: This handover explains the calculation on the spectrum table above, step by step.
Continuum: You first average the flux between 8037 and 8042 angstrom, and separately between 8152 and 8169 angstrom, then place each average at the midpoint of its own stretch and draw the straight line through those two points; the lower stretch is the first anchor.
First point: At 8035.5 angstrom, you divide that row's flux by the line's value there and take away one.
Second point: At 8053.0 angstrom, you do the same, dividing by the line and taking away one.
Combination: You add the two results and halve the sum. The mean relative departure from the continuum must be -0.07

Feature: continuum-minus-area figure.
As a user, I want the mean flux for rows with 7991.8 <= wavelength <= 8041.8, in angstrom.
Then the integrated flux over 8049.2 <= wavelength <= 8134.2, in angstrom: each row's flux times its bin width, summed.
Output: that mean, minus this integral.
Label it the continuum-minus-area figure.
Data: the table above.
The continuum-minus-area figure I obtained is -860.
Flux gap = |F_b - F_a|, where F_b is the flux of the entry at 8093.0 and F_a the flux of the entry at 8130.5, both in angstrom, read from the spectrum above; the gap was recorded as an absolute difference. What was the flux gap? 1.8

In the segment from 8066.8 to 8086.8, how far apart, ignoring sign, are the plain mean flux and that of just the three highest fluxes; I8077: 0.22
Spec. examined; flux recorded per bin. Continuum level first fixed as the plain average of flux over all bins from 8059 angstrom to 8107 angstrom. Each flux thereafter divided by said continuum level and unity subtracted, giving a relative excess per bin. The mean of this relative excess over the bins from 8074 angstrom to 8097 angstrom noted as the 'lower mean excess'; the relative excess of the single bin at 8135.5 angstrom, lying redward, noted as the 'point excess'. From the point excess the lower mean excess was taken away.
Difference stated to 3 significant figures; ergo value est 0.136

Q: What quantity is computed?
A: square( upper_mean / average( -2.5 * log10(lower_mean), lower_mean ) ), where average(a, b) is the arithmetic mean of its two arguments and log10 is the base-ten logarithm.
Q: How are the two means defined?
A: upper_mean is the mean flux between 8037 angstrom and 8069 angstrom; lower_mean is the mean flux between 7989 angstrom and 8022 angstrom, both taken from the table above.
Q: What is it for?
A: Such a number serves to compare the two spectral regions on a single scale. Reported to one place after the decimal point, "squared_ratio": 7.0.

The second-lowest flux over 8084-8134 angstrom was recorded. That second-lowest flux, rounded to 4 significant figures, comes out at 9.327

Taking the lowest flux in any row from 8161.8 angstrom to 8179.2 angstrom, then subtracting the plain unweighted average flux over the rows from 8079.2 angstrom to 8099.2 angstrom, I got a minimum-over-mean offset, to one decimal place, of -2.0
